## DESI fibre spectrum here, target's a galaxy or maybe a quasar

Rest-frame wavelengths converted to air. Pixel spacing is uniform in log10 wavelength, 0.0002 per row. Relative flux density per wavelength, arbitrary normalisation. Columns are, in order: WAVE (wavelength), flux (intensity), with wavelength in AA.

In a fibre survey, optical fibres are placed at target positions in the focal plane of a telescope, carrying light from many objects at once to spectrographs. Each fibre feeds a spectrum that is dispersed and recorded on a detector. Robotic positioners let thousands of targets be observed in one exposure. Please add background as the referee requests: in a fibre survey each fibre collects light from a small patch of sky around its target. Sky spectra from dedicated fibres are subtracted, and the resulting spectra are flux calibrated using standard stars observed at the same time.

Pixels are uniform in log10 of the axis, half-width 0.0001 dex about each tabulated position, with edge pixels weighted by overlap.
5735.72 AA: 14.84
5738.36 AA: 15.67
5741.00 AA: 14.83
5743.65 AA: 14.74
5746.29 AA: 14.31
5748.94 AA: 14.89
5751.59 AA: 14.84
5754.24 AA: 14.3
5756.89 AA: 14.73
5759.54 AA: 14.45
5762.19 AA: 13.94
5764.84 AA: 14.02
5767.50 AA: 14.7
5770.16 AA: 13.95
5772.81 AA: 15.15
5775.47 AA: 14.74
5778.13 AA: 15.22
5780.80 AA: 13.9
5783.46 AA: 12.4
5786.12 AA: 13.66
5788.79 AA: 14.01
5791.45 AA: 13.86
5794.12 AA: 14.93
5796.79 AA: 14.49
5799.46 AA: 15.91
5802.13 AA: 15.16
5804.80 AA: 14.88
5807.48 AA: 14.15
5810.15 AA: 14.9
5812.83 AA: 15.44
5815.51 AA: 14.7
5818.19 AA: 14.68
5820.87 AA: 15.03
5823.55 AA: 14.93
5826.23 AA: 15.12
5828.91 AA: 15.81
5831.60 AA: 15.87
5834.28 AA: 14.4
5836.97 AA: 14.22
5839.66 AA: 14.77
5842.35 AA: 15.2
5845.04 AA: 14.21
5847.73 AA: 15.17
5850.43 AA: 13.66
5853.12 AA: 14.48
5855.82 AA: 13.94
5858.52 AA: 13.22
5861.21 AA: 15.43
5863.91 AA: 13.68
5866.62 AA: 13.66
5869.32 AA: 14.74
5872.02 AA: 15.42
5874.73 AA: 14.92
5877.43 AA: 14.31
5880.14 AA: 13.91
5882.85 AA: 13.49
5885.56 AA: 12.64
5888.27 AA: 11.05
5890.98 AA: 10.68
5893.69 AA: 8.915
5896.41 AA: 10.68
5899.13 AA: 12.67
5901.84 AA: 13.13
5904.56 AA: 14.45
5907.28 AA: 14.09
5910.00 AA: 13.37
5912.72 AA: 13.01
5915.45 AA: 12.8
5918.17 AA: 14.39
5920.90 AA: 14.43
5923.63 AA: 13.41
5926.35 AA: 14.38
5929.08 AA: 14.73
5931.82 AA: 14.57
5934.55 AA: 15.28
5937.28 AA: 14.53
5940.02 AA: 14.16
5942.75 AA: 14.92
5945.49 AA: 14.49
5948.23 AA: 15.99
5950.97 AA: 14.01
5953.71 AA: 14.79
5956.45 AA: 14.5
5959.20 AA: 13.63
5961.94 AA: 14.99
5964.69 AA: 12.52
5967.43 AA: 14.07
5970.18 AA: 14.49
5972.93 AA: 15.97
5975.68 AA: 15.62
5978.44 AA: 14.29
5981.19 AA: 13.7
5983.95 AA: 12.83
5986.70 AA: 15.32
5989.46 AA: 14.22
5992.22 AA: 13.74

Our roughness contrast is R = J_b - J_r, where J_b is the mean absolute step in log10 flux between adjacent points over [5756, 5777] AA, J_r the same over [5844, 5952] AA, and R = -0.012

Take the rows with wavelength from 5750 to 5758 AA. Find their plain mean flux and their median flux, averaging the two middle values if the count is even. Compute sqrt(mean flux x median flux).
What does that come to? 14.7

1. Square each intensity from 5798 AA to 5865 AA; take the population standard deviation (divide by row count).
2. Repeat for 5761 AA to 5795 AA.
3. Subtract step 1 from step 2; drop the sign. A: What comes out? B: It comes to 0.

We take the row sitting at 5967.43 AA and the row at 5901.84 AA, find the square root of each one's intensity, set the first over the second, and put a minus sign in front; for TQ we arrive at -1.04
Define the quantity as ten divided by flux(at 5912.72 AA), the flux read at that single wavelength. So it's 0.77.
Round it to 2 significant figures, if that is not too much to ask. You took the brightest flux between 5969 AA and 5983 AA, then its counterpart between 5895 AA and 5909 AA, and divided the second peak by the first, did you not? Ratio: 0.90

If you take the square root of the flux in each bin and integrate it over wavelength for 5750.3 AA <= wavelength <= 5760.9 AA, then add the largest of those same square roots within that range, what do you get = 44.3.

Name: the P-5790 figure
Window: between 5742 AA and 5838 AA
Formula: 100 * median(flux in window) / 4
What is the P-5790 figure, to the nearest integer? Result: 368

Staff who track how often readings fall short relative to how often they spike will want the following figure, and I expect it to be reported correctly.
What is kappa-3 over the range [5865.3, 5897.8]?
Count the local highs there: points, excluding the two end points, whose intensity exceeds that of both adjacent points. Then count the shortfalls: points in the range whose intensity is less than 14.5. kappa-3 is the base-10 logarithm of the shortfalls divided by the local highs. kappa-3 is 0.95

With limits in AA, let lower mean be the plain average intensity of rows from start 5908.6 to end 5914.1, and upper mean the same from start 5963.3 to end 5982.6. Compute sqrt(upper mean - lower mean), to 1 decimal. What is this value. 1.1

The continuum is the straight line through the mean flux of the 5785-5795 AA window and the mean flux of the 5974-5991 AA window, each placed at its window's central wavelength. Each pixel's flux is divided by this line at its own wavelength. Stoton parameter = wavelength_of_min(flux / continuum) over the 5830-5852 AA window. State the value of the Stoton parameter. 5850.43 AA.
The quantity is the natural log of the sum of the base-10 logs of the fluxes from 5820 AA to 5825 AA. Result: 0.85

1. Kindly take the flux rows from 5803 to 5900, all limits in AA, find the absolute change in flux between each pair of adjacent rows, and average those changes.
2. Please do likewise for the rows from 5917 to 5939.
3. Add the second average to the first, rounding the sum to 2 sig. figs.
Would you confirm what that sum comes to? 1.4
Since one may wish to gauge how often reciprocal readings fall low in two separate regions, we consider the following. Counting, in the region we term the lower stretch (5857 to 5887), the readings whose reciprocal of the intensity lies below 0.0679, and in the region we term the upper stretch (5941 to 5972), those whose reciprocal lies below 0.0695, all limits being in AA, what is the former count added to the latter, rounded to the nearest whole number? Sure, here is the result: 11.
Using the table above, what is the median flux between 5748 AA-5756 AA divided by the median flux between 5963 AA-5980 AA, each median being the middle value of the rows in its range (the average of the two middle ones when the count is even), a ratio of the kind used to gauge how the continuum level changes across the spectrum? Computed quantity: 1.03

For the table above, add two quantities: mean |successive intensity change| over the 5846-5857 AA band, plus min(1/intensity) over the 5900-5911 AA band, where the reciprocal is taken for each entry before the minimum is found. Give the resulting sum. 1.03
